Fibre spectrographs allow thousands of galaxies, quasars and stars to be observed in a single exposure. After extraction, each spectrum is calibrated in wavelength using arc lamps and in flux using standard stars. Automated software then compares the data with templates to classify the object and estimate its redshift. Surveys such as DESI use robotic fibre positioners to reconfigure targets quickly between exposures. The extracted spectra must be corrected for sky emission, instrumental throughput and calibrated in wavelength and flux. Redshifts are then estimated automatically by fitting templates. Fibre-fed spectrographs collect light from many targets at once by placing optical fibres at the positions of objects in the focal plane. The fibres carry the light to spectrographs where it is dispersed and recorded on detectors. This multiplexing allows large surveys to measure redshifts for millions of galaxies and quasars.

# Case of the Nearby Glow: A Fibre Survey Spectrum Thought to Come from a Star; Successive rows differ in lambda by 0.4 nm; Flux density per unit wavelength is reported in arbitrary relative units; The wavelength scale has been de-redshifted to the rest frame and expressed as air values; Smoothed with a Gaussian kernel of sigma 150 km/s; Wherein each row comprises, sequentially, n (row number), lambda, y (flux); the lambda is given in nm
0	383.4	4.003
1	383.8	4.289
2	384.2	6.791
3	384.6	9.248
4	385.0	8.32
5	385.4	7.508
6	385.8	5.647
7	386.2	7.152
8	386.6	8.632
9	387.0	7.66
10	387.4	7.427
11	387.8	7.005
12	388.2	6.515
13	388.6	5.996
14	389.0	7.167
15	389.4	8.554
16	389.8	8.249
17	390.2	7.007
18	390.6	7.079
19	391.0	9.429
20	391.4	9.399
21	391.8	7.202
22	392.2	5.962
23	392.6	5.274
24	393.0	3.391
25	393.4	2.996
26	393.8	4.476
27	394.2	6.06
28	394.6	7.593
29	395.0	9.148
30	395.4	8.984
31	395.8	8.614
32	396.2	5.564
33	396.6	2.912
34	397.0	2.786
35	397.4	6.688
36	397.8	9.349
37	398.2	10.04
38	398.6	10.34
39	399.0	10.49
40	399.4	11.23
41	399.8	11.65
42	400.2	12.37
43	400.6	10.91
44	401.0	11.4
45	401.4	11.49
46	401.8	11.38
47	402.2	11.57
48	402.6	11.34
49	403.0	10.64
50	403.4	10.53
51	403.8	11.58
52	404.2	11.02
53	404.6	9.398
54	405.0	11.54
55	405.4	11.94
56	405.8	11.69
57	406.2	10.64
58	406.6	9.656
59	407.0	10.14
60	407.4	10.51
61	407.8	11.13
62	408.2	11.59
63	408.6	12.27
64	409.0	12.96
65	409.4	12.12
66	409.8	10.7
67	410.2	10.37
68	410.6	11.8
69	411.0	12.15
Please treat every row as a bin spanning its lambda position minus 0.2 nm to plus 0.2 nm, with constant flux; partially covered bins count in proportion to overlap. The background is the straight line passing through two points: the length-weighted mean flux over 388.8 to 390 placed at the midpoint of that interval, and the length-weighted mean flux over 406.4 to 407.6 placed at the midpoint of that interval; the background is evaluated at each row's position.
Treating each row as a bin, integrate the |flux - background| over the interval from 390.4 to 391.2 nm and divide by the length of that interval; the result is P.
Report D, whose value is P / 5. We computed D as 0.23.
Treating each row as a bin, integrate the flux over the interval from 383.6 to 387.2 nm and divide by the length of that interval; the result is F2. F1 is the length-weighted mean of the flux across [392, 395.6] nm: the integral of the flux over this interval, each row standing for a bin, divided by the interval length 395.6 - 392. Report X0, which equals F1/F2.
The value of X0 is 0.83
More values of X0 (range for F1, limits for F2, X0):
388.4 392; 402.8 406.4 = 0.71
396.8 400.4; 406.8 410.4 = 0.83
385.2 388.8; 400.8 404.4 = 0.63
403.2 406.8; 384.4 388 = 1.43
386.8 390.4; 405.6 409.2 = 0.65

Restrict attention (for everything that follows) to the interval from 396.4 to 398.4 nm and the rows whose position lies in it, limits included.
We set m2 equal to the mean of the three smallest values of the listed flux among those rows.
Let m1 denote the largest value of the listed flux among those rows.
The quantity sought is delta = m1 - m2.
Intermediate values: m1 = 10.04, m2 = 4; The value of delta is 5.9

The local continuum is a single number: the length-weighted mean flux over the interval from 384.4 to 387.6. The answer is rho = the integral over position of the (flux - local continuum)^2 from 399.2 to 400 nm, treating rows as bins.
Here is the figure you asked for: 11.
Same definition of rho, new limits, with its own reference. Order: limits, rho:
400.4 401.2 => 10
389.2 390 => 0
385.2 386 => 2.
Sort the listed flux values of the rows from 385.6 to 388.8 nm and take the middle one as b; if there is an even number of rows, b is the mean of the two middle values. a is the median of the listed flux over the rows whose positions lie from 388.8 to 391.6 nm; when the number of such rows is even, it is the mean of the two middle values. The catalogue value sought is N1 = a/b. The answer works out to 1.17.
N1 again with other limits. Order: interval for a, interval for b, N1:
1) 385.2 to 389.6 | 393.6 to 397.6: 1.12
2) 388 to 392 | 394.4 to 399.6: 0.80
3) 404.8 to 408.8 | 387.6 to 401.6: 1.49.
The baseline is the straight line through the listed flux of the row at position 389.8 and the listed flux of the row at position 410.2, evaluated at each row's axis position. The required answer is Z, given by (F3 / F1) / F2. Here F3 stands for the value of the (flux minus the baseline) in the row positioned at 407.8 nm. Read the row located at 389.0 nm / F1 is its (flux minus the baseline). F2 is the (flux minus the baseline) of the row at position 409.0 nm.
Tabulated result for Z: -0.4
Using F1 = -1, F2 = 2.7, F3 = 1.0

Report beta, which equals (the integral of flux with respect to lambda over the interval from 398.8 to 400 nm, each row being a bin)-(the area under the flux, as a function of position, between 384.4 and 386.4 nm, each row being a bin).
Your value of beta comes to -2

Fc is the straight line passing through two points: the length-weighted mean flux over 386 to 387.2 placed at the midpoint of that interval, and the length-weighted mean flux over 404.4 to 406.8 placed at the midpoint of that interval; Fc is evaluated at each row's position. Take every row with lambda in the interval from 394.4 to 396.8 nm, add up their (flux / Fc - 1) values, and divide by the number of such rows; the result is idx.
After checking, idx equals -0.22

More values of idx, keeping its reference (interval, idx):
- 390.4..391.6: 0.01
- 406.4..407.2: -0.10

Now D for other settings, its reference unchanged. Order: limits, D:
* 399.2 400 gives 0.45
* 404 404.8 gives 0.17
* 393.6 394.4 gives 0.65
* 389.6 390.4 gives 0.13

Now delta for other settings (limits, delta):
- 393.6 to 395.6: 3.1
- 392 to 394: 2.3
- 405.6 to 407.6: 1.6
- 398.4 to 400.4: 1.7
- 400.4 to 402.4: 0.3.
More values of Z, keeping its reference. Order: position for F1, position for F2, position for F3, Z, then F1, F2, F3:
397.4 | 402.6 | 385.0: -0.1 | -2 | 1.8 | 0.6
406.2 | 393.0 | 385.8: 0.6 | 1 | -5.2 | -2.2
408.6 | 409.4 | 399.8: 0.6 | 2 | 1.8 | 2.4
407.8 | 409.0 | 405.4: 0.8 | 1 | 2.7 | 2.1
